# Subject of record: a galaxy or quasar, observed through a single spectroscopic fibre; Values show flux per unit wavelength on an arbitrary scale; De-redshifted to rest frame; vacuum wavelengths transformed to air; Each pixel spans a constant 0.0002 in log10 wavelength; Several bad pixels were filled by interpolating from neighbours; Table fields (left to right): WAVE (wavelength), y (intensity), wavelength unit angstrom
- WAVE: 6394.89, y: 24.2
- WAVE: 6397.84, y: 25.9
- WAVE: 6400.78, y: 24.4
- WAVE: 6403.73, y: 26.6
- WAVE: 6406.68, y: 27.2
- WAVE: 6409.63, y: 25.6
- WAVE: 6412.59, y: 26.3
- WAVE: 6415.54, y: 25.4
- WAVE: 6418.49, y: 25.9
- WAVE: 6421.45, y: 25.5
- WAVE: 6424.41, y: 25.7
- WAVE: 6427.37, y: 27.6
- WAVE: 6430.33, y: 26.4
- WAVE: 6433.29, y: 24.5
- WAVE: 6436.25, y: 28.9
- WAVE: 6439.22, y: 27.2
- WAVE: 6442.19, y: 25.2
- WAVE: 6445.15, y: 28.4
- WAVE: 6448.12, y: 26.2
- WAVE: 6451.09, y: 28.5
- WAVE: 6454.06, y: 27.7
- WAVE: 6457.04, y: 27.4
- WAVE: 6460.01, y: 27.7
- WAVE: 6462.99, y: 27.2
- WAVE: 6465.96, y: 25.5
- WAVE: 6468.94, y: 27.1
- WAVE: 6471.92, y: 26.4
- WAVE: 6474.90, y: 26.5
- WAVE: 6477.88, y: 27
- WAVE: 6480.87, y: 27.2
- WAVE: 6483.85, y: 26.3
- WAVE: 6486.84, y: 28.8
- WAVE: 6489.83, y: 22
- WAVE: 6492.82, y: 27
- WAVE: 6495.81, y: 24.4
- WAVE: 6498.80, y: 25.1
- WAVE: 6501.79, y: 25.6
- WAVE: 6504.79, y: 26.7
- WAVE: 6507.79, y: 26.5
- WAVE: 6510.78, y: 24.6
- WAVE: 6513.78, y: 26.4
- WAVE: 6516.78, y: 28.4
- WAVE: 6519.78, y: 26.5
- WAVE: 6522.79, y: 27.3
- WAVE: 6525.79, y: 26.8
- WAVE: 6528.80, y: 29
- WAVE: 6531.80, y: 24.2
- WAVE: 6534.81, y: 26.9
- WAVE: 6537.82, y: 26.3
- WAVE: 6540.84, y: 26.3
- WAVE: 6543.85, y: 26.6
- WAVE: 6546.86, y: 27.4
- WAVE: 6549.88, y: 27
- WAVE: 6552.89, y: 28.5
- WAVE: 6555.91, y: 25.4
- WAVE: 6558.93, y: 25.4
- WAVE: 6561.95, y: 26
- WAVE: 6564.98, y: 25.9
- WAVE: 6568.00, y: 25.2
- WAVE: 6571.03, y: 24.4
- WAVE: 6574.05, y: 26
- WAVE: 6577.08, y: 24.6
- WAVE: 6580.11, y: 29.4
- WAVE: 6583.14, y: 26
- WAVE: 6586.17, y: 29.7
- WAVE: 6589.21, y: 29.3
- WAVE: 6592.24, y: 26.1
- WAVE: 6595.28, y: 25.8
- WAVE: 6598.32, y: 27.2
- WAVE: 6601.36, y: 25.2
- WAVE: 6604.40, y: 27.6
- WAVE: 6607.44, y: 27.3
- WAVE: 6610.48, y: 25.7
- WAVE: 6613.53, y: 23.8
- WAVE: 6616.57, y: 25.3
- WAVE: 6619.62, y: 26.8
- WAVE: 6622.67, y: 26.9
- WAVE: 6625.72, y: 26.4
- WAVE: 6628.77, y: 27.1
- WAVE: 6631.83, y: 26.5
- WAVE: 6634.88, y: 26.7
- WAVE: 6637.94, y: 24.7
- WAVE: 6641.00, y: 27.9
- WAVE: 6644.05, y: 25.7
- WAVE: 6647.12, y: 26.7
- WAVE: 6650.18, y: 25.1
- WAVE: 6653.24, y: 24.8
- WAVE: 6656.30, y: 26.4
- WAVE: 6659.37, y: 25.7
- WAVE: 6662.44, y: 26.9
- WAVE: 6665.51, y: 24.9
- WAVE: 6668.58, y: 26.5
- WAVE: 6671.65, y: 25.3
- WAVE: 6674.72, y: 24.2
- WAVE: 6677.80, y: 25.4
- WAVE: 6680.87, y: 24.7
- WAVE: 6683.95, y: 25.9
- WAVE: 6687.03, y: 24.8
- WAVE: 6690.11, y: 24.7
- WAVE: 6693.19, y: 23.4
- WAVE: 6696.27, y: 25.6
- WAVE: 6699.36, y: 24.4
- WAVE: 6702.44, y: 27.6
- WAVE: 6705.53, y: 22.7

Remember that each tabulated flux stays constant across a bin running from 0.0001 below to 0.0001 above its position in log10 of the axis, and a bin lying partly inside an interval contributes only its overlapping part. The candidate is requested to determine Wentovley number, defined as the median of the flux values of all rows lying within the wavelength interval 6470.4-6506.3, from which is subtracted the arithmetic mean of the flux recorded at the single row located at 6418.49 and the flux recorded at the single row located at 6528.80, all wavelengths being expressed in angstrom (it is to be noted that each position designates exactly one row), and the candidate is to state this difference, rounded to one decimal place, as -1.0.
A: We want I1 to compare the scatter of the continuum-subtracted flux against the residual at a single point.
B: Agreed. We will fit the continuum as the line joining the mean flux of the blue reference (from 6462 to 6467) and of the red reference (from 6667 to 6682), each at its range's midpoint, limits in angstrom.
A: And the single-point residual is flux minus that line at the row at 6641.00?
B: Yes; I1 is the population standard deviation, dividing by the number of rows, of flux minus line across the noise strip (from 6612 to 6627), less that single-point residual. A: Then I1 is -1.3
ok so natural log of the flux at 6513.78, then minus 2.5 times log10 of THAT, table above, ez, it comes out -1.29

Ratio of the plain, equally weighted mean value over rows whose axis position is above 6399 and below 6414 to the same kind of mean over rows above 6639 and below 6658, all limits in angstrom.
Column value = 1.00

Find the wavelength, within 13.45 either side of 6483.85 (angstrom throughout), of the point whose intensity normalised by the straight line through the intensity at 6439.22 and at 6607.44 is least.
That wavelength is 6489.83 angstrom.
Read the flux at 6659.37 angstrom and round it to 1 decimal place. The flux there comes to 25.7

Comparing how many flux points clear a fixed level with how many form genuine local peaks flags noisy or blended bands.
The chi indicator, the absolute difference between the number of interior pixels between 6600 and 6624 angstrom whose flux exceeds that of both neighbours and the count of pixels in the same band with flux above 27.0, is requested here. 1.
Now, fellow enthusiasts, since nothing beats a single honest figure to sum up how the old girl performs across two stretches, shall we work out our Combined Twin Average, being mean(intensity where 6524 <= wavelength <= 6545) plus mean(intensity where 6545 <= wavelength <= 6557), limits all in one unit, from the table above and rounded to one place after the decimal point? 53.7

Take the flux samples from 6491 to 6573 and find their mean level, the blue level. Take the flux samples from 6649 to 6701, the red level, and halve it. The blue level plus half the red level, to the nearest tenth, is 38.9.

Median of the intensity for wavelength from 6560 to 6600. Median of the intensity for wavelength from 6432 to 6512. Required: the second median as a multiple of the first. 1.03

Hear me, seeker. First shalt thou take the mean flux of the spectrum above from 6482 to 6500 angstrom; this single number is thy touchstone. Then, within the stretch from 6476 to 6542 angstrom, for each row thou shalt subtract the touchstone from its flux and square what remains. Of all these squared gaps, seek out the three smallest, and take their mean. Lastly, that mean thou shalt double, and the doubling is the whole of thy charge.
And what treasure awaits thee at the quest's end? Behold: 0.49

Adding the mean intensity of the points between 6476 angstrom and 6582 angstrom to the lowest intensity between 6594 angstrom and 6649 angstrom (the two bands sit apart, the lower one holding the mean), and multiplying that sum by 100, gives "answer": 5012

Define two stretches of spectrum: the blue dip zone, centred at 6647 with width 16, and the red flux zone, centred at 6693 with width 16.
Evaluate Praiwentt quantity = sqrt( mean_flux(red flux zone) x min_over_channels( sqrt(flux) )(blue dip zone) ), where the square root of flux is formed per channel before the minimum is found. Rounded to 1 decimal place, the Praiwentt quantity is 11.1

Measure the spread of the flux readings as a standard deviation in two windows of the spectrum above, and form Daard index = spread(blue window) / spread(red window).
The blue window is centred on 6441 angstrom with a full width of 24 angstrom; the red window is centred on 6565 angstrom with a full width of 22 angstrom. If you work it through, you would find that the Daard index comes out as 2.8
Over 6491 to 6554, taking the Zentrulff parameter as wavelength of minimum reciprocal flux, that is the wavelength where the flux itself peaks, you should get 6528.80 angstrom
